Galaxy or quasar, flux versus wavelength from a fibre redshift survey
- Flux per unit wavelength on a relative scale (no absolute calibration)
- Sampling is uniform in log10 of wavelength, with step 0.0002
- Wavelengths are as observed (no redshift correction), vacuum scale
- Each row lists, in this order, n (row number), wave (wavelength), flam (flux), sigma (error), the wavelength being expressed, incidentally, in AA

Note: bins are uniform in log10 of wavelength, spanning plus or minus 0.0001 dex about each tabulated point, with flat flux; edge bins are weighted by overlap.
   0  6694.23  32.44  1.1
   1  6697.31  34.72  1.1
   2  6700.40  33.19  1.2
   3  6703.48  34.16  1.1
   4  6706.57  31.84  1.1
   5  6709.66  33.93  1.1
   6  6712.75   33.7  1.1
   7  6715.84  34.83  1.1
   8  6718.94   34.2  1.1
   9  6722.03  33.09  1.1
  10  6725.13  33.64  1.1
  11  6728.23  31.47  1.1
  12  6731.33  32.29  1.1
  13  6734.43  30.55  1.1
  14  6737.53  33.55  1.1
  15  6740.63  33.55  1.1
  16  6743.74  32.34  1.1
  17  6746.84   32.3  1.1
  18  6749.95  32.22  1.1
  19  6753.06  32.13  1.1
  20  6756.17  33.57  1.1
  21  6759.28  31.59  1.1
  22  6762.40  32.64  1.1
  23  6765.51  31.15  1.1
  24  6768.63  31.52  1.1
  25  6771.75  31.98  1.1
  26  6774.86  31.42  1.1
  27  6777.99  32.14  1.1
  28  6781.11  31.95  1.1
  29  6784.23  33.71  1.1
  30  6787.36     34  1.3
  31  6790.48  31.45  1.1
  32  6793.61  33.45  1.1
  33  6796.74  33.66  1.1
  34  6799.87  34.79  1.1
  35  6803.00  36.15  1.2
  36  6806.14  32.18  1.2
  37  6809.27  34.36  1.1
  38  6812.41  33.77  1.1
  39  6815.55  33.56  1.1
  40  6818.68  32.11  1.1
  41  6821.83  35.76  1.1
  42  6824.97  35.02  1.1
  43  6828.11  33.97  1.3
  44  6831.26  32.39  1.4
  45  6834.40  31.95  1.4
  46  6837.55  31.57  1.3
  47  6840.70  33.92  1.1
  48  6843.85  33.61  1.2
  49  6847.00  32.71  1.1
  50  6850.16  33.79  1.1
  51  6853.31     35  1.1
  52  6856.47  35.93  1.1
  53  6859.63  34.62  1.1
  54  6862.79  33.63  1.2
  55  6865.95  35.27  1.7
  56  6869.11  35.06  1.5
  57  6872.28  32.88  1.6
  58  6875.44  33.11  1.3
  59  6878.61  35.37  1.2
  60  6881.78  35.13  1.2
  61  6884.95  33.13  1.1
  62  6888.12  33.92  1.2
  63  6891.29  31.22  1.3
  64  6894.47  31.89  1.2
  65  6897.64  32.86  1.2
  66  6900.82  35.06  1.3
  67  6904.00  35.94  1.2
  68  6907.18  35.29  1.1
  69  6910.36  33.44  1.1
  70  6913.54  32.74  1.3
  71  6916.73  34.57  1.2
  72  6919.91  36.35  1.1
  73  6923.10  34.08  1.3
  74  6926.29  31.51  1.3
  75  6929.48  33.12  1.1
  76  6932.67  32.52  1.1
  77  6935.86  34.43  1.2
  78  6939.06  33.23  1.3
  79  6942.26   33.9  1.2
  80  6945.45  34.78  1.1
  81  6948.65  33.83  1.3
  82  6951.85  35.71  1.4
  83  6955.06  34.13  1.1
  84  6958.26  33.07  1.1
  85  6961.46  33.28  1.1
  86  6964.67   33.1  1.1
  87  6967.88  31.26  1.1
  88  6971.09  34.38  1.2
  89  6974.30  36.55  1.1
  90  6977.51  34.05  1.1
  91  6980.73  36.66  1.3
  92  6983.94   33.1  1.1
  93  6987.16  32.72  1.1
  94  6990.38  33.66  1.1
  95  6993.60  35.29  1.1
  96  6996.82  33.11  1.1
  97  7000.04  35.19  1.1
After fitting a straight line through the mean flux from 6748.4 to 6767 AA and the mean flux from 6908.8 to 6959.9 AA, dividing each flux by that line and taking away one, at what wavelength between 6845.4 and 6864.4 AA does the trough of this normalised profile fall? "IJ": 6847.00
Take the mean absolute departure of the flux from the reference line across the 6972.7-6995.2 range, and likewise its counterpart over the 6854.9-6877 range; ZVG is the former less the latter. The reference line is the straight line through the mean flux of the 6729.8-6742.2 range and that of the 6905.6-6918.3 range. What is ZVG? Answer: 0.24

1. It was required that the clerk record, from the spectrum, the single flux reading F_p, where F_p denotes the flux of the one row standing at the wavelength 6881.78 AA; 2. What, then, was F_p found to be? 35.13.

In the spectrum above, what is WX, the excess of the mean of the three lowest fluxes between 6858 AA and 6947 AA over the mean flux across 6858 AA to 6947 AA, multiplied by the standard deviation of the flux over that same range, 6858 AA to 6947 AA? -3.1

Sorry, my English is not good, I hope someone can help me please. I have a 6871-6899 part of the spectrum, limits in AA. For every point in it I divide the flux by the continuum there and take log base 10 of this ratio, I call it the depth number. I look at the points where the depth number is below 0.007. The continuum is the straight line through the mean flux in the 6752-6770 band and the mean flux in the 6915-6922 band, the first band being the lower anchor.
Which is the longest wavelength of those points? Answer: 6897.64 AA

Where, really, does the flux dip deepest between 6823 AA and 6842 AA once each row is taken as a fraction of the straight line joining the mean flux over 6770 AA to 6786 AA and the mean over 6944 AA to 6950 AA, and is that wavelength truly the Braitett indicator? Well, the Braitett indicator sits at 6837.55 AA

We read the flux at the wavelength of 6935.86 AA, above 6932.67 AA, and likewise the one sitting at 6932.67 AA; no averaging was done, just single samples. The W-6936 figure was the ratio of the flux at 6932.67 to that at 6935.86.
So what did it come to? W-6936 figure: 0.94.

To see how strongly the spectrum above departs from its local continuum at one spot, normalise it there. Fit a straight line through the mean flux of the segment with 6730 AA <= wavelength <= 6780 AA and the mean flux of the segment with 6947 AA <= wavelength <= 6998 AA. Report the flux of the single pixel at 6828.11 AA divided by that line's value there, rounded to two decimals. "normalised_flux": 1.04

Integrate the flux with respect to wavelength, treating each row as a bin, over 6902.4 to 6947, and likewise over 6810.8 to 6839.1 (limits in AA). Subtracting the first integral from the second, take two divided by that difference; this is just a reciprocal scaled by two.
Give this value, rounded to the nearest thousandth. -0.003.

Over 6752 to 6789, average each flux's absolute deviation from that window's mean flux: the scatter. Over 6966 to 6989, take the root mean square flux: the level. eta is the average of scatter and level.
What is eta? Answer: 17.5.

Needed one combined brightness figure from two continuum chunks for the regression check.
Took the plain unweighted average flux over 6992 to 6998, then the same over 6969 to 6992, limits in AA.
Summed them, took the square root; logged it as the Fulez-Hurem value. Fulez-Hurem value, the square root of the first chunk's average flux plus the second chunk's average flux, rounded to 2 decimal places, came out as 8.29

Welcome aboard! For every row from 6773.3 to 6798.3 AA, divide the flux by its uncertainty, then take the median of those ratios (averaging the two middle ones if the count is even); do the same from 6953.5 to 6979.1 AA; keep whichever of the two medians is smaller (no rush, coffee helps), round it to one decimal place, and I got 29.1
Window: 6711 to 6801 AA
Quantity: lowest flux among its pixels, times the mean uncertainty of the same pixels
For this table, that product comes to 33.8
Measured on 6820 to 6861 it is 37.4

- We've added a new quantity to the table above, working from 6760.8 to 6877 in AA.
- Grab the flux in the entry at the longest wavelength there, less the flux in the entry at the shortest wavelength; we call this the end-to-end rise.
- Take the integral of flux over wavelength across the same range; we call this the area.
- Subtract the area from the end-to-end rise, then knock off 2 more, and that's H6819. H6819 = -3884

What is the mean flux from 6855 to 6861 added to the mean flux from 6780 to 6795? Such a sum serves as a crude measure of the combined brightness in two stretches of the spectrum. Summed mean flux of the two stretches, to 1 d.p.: 68.2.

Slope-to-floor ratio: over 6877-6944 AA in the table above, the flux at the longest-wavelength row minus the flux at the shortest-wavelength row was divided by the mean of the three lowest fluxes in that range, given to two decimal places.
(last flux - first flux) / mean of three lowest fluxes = -0.05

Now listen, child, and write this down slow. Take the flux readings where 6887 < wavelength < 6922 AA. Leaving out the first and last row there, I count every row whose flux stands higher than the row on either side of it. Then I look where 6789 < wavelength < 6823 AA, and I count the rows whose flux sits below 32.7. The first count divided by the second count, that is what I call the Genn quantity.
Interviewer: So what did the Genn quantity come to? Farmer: 0.33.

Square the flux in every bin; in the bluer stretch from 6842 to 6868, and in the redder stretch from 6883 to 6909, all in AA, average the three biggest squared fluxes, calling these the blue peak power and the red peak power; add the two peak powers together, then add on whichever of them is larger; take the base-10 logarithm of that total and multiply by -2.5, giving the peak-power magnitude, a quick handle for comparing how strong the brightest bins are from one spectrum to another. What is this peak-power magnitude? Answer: -8.94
